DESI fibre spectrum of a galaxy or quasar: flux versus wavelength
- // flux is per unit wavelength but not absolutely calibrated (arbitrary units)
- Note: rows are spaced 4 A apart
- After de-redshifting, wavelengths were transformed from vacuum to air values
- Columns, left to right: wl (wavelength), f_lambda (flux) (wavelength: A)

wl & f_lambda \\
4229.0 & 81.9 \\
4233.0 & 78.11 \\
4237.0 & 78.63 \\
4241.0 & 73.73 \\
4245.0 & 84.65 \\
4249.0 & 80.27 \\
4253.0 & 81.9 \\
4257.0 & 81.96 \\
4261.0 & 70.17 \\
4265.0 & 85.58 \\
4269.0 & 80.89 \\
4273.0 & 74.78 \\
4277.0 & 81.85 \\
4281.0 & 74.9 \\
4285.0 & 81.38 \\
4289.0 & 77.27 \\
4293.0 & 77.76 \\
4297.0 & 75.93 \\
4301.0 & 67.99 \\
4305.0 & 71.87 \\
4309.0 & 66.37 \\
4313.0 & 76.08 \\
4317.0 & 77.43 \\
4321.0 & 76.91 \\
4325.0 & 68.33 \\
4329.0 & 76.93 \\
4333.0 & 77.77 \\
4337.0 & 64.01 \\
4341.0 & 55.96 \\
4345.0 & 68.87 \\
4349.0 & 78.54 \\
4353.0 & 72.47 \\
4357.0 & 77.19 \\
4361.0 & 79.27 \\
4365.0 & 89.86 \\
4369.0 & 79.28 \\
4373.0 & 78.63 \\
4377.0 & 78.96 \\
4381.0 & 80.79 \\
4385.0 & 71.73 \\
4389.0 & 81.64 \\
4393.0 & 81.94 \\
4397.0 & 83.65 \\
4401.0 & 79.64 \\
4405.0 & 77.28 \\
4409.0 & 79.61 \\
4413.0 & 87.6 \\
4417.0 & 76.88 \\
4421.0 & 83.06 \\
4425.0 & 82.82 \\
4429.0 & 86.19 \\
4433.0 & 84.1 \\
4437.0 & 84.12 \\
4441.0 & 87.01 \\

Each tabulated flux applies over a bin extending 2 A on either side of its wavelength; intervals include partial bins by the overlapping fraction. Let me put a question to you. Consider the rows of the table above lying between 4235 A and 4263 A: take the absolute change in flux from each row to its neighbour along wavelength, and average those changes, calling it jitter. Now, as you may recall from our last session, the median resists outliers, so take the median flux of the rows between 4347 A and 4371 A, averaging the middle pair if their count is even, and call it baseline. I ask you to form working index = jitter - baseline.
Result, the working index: -73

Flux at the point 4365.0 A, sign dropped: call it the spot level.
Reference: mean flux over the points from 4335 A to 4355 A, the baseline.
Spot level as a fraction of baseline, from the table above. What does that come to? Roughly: 1.32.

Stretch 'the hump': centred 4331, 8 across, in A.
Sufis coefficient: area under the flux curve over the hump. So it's 619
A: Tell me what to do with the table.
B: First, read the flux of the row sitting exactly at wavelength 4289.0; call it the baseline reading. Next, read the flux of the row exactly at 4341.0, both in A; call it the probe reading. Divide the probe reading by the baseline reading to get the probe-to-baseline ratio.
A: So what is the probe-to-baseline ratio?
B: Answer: 0.72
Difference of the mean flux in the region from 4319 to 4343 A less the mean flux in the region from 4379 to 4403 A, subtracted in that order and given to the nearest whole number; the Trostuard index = -10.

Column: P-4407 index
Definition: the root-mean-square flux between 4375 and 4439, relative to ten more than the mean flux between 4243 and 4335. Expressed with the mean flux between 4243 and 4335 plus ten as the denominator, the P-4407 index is 0.94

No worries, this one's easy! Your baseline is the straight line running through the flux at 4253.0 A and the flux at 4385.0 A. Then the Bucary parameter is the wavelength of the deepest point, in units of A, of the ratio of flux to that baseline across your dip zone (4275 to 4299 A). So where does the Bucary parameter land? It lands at 4281.0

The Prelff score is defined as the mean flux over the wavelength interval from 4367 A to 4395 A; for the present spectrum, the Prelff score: 79.0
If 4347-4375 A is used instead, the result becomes 79.3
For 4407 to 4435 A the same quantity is 82.9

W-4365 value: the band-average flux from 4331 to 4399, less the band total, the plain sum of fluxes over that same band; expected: -1224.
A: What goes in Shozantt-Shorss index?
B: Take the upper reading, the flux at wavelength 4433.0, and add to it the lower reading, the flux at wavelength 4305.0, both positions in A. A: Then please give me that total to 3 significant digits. 156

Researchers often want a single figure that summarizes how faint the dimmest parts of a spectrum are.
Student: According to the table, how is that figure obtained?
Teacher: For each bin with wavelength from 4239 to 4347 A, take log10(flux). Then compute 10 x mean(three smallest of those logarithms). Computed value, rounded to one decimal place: 17.9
